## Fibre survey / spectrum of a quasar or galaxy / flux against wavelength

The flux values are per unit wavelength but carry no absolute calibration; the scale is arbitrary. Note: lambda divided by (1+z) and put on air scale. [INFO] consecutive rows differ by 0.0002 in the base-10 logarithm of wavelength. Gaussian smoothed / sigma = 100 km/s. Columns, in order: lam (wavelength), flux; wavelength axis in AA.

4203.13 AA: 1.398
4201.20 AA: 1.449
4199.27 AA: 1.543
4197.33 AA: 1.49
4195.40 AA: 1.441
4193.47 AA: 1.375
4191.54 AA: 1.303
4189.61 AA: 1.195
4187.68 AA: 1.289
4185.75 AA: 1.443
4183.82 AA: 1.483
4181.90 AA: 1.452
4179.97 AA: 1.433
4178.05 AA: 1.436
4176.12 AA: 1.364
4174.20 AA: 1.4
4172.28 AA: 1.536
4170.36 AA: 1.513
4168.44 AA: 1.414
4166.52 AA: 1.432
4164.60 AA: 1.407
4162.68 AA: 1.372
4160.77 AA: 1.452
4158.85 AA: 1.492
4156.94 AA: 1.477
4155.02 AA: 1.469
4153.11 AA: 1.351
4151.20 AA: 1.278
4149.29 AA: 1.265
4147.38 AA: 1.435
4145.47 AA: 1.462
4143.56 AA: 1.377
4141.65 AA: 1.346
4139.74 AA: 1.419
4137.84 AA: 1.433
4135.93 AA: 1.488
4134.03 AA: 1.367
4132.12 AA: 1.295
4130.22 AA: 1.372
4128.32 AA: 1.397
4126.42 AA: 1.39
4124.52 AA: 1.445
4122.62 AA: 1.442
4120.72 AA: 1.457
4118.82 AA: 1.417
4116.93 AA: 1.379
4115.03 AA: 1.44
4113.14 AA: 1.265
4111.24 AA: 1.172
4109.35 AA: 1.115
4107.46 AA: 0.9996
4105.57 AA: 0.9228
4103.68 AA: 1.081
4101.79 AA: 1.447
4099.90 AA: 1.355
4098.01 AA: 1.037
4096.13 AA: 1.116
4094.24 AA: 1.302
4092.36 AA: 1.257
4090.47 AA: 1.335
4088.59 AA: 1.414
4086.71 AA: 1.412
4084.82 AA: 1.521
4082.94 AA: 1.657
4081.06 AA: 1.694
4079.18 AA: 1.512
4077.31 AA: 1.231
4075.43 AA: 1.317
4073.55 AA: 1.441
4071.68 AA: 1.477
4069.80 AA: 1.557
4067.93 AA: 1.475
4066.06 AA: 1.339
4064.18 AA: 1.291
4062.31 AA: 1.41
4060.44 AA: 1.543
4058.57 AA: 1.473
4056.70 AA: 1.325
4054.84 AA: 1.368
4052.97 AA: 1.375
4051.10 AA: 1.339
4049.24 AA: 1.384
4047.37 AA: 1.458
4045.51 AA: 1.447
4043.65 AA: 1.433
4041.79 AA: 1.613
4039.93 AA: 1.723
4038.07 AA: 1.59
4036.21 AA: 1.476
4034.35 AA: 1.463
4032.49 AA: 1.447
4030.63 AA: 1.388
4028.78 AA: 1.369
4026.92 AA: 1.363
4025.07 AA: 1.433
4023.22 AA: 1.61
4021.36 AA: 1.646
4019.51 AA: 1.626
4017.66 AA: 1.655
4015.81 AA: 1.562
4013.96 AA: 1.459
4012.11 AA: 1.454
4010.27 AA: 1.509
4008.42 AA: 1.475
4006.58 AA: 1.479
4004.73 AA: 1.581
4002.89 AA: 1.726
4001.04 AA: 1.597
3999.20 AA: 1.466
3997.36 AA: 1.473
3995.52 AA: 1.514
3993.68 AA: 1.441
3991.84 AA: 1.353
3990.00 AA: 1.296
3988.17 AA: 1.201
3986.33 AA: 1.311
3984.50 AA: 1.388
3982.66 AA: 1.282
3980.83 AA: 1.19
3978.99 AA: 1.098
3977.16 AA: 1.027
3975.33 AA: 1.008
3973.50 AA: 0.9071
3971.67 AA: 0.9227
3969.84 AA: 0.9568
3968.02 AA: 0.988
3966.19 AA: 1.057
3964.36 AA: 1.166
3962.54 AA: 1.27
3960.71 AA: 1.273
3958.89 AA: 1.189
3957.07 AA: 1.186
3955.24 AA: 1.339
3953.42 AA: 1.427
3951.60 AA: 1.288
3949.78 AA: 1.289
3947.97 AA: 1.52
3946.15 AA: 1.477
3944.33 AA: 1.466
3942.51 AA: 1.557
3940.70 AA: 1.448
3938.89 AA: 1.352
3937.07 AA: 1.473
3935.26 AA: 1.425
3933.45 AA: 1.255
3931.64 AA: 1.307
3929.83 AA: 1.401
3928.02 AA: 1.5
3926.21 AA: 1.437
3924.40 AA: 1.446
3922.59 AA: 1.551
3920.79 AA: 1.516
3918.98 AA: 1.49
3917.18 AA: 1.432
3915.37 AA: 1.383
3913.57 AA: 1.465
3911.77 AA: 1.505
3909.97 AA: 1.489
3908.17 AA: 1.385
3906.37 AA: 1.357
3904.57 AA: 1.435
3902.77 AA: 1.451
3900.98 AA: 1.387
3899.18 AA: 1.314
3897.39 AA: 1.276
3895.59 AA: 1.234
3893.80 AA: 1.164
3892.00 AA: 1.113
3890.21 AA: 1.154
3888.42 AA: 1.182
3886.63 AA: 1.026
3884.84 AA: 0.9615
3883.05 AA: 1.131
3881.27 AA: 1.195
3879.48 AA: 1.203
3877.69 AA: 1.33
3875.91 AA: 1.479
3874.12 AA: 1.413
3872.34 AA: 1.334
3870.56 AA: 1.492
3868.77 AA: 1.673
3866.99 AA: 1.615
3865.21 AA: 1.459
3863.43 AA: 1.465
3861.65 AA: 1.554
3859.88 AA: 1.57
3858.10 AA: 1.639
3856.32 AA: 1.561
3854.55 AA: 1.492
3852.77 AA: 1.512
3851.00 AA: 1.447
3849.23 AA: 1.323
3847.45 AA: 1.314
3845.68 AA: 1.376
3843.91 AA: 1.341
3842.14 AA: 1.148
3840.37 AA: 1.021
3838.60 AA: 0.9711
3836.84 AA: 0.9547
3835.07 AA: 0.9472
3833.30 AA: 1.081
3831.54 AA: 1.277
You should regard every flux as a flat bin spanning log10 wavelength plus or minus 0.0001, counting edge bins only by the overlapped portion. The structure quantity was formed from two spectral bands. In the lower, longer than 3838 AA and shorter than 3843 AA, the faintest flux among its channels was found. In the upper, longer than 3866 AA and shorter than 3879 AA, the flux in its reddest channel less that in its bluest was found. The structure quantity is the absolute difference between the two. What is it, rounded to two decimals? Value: 1.26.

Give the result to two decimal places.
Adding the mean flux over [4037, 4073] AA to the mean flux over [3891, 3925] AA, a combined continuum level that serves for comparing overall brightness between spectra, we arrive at 2.84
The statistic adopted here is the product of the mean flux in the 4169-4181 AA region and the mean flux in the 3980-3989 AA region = 1.84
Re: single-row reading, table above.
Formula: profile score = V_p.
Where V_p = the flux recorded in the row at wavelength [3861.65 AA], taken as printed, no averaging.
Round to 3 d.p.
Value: 1.554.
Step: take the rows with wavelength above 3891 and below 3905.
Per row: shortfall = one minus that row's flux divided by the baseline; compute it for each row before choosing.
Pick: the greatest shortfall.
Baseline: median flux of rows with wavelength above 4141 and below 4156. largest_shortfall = 0.18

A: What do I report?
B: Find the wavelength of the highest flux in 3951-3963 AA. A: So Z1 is 3953.42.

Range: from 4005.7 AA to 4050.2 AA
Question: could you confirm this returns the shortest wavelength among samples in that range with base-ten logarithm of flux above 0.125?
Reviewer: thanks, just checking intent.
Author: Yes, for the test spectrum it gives 4006.58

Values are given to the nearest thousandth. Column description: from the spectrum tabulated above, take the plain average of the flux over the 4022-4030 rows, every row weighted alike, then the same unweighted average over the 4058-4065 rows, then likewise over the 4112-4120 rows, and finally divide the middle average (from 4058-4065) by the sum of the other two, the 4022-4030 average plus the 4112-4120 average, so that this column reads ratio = 0.507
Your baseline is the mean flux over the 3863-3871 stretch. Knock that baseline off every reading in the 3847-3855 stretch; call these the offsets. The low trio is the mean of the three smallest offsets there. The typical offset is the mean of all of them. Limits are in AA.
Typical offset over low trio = 0.69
